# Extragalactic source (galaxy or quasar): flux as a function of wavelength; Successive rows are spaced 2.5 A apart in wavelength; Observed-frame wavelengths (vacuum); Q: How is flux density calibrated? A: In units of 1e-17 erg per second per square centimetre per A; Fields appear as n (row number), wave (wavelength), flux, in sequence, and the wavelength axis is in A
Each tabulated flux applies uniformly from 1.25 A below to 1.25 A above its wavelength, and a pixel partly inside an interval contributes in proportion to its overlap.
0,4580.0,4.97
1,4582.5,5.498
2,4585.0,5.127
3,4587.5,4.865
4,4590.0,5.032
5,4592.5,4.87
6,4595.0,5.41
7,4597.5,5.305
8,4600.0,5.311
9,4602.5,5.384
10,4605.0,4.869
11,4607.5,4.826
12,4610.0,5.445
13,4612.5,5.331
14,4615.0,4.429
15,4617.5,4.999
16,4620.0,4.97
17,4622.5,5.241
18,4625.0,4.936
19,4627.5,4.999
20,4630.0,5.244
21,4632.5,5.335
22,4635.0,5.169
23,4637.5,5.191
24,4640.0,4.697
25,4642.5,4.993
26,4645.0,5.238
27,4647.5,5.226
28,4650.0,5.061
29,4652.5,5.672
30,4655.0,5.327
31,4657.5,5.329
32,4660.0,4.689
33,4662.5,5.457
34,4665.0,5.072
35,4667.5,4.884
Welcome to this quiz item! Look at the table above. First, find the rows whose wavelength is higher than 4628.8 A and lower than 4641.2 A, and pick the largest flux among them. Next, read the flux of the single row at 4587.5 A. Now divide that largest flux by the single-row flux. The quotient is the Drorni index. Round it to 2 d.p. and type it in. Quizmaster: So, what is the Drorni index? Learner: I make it 1.10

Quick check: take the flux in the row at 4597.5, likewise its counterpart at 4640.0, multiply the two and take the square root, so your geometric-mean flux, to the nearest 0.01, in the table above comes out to 4.99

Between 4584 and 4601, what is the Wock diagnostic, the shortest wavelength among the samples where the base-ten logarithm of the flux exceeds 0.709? 4585.0 A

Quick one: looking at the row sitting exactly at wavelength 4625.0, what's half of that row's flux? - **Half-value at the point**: 2.47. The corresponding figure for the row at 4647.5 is 2.61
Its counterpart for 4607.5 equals 2.41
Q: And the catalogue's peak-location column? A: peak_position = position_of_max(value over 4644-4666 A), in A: 4652.5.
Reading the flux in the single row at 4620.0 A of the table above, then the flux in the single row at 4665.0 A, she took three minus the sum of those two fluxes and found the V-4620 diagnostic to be -7.04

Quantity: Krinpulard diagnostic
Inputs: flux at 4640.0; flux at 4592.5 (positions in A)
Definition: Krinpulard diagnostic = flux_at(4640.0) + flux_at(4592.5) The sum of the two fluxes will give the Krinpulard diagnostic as 9.6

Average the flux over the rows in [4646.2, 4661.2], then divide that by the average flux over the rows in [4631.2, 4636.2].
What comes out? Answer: 0.99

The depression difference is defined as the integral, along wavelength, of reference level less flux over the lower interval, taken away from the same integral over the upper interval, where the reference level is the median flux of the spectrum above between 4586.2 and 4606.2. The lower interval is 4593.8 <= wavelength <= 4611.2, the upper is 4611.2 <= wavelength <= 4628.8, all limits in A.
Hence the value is 4.1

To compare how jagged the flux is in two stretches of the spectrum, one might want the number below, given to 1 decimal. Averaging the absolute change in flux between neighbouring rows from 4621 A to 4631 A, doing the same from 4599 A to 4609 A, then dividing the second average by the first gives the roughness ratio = 1.0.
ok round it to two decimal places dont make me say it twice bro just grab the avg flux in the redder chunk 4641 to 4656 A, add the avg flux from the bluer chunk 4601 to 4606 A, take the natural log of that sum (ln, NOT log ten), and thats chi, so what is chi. 2.34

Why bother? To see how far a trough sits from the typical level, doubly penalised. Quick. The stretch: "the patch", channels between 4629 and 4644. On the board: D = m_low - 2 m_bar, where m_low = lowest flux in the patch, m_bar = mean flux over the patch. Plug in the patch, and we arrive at -5.5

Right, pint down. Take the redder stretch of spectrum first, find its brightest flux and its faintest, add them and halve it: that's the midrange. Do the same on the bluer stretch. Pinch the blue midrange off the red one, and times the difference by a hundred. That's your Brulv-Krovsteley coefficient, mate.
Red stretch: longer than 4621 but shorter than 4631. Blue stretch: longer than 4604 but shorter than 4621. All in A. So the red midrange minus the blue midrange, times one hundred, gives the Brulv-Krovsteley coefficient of 15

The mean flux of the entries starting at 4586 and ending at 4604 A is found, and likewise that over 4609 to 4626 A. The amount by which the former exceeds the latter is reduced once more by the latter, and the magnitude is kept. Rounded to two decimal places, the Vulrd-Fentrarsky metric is 4.93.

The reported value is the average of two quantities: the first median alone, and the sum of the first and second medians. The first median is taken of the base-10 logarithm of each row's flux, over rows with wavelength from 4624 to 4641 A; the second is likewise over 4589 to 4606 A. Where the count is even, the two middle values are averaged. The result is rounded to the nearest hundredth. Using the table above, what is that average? 1.08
